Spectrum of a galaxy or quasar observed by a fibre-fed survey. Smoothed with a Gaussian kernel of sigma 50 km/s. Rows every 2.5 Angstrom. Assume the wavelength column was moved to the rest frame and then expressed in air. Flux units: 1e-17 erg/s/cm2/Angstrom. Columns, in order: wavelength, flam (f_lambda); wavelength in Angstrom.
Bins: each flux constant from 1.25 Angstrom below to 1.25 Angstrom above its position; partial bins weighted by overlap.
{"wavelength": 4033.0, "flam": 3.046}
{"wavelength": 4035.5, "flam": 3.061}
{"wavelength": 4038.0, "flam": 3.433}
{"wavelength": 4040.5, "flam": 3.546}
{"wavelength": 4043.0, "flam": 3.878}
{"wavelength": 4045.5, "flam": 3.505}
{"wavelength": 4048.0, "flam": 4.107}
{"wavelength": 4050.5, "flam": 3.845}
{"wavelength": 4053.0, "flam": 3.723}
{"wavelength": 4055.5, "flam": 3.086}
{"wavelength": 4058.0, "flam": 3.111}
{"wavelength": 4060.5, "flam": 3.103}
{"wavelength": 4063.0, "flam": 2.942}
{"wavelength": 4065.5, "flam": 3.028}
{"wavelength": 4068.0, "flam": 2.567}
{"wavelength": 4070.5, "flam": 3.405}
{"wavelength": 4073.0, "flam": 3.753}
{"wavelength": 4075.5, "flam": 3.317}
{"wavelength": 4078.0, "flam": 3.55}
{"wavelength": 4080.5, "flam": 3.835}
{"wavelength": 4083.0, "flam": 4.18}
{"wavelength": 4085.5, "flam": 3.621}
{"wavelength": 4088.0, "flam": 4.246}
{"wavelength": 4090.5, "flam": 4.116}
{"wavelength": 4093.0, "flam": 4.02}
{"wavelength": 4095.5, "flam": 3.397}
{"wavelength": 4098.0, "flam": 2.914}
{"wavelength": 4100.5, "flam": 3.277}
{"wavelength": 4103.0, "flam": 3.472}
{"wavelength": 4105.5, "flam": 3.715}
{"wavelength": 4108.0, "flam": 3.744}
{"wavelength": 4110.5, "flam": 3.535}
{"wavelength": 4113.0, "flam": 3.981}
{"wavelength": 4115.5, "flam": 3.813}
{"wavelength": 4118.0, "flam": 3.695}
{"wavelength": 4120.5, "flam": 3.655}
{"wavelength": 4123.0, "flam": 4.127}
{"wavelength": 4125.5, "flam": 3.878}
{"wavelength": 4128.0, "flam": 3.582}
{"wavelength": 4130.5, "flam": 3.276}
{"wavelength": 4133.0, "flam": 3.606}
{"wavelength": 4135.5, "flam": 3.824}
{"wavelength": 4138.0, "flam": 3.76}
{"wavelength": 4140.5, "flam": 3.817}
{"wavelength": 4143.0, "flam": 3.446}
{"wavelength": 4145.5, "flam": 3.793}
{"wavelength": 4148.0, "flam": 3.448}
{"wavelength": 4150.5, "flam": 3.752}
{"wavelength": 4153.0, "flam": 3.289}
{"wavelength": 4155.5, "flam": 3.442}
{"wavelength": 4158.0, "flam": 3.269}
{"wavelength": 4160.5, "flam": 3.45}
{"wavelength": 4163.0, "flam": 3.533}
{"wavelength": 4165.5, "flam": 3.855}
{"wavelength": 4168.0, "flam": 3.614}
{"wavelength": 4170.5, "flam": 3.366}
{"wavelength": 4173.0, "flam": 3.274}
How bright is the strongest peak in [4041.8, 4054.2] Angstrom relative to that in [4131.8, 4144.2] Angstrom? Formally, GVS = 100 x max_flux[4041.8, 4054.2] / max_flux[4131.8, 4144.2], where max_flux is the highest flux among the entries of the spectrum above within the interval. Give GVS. 107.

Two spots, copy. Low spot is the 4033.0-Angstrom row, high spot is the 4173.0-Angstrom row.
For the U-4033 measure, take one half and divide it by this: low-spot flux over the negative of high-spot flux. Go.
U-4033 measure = -0.54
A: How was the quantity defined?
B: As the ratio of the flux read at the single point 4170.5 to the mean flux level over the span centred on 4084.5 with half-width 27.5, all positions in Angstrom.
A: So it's 0.96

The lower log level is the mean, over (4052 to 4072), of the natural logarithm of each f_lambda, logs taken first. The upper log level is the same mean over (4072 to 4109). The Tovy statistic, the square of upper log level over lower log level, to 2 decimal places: 1.31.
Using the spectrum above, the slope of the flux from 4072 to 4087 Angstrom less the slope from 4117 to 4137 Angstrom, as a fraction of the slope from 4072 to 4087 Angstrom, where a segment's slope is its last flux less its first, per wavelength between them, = 1.7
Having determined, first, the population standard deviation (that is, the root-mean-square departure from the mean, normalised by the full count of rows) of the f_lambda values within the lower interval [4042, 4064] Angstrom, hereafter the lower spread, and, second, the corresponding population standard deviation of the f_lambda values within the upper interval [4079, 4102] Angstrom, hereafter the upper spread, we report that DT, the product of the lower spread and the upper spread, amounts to 0.18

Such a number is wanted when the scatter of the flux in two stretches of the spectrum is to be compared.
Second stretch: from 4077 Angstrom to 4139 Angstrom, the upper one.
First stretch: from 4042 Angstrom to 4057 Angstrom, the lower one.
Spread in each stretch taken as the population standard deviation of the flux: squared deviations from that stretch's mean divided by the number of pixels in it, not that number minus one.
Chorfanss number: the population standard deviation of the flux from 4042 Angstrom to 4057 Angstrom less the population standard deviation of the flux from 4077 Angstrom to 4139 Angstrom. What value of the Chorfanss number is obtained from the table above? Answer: 0.02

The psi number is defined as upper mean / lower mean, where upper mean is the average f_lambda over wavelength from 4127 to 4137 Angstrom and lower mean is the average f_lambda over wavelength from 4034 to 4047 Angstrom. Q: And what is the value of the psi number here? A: 1.025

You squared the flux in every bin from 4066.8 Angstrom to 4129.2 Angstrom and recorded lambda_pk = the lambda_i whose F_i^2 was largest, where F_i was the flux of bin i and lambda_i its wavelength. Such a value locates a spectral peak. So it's 4088.0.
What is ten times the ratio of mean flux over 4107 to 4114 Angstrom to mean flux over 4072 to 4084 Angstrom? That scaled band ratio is 10.1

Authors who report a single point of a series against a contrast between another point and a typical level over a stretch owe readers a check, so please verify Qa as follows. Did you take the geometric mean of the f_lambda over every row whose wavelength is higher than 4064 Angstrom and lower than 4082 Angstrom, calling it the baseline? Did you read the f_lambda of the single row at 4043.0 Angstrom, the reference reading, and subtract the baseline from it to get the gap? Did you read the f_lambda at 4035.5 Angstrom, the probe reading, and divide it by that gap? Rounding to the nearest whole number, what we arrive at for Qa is 6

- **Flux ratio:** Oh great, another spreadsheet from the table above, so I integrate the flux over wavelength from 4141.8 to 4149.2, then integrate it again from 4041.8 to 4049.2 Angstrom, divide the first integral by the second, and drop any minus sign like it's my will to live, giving 0.93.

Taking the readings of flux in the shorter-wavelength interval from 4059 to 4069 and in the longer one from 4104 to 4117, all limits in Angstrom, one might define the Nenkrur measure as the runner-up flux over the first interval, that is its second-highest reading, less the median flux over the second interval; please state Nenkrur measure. -0.7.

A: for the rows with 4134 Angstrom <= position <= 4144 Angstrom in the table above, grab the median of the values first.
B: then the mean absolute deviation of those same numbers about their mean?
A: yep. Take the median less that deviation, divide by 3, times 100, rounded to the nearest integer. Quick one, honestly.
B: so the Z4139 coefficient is 122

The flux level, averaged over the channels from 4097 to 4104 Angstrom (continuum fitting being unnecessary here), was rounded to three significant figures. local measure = 3.22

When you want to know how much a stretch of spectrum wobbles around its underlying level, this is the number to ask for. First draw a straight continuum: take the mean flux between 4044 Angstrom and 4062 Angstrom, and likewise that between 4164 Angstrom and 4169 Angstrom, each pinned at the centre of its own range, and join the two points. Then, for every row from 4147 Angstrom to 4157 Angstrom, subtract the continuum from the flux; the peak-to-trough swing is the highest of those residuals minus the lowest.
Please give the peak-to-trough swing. 0.47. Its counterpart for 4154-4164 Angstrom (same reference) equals 0.25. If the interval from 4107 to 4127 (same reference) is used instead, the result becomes 0.57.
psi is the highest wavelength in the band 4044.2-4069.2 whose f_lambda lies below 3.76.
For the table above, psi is 4068.0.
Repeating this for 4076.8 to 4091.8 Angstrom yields 4085.5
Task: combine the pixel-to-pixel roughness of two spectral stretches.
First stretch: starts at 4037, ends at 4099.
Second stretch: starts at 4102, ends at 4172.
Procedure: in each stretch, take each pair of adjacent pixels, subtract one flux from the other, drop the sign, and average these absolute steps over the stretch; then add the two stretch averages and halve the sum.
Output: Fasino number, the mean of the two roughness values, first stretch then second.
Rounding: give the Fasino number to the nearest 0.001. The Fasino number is 0.290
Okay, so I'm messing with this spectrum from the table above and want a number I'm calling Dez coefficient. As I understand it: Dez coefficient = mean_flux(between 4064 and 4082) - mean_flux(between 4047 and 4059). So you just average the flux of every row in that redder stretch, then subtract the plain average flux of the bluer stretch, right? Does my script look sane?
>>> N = -0.22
